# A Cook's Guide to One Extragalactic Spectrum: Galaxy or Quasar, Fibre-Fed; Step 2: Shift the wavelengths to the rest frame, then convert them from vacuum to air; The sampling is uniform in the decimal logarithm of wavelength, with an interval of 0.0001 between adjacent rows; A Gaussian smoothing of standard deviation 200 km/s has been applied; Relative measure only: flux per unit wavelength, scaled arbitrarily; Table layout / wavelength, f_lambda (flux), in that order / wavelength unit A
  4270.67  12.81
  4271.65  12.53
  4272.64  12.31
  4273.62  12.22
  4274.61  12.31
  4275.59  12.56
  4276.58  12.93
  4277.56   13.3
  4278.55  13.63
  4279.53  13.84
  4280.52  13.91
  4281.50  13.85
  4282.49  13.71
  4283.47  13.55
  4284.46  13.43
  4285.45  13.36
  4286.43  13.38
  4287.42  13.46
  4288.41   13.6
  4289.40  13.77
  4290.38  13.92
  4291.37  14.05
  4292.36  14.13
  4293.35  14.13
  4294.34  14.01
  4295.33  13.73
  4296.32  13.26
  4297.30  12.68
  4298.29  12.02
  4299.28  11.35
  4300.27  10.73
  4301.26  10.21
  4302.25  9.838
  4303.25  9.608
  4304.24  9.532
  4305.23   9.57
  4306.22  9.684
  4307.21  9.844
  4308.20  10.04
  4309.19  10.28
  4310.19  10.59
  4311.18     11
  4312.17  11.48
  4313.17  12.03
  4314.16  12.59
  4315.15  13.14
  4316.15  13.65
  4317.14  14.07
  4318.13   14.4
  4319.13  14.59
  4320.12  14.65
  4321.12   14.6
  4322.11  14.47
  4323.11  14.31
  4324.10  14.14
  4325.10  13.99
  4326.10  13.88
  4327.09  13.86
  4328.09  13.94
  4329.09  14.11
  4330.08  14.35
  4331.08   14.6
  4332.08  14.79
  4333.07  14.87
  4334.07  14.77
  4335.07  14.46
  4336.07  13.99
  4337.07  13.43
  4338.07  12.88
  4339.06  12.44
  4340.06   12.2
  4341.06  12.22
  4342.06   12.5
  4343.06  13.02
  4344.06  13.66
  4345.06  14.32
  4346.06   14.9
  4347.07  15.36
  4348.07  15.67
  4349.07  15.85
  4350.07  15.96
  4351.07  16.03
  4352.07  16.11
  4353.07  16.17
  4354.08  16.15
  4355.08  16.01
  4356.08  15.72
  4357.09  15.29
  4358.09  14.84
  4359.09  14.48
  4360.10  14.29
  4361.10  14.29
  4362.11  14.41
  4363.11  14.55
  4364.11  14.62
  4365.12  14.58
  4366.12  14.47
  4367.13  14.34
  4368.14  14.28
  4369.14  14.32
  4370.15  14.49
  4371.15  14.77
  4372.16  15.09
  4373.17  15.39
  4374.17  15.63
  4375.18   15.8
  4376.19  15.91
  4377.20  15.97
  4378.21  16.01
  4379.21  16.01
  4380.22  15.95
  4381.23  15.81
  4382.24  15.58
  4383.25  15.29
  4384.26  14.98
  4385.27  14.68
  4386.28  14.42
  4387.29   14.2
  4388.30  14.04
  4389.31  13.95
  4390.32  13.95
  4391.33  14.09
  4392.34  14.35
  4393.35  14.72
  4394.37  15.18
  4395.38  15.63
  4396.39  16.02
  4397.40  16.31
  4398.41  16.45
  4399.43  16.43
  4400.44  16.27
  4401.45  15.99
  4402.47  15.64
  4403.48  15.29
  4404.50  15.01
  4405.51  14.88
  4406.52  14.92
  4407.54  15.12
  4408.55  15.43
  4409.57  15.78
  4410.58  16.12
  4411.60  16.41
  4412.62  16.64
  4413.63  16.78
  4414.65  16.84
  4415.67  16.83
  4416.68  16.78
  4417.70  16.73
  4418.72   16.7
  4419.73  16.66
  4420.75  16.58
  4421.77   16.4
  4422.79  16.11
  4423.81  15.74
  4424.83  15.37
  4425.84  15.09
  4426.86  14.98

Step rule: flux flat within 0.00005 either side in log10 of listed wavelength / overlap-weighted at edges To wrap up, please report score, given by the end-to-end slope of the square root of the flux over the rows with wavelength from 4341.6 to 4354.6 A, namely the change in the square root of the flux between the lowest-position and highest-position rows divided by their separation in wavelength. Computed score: 0.040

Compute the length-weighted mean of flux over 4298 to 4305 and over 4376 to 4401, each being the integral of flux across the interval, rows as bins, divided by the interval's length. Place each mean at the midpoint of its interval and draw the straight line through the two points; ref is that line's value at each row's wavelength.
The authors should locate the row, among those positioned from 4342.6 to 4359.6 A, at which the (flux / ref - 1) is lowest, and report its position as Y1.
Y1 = 4343.06 A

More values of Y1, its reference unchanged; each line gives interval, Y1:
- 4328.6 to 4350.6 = 4341.06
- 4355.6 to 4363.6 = 4361.10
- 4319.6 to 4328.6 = 4327.09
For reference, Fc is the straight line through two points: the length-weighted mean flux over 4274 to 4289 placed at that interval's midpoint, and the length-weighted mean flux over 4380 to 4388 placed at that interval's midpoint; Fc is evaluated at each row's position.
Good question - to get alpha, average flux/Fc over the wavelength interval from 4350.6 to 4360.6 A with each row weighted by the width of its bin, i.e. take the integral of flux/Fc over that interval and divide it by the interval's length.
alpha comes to 1.063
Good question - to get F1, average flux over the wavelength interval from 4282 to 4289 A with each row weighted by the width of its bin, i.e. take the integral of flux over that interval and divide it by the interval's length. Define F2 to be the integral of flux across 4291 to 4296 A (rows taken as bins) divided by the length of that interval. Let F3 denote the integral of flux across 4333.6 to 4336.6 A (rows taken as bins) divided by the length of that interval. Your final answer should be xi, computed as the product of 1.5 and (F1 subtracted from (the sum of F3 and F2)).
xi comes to 22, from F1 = 13.50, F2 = 14.0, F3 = 14.4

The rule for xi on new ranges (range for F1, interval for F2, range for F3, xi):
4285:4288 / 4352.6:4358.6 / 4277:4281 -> 24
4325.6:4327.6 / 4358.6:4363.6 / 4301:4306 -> 15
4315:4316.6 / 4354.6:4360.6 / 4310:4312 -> 19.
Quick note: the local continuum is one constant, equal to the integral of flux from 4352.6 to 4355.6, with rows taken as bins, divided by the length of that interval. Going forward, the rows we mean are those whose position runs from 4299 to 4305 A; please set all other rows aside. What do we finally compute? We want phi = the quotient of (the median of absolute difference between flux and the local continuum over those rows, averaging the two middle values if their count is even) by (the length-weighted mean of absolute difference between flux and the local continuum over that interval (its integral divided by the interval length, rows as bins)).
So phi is 1.02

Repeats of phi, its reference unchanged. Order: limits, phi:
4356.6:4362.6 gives 1.10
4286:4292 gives 1.01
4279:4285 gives 0.97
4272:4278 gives 1.05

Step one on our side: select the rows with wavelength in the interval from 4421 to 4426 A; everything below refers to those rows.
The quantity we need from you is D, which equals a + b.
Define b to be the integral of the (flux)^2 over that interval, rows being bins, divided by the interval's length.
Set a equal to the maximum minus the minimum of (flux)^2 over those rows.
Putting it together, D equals 292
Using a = 41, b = 251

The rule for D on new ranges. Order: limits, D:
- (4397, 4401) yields 274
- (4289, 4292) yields 202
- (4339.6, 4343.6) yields 177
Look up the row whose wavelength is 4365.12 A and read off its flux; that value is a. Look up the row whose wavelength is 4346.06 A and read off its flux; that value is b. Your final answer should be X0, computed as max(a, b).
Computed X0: 14.9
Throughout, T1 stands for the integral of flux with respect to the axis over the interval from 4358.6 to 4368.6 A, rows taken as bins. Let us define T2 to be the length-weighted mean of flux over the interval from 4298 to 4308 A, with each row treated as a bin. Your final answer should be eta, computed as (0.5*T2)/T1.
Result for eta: 0.0353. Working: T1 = 144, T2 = 10.2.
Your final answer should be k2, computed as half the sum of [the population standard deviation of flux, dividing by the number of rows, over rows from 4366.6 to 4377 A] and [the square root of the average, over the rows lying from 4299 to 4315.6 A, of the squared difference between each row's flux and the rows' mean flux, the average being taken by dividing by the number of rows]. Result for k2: 0.84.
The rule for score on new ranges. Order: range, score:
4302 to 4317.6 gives 0.041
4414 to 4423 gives -0.011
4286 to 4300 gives -0.022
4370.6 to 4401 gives 0.007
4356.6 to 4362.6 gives -0.023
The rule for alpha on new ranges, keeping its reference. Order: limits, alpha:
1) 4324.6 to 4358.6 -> 1.008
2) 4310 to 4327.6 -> 0.962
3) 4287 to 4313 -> 0.862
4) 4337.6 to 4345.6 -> 0.900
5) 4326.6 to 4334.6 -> 1.016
